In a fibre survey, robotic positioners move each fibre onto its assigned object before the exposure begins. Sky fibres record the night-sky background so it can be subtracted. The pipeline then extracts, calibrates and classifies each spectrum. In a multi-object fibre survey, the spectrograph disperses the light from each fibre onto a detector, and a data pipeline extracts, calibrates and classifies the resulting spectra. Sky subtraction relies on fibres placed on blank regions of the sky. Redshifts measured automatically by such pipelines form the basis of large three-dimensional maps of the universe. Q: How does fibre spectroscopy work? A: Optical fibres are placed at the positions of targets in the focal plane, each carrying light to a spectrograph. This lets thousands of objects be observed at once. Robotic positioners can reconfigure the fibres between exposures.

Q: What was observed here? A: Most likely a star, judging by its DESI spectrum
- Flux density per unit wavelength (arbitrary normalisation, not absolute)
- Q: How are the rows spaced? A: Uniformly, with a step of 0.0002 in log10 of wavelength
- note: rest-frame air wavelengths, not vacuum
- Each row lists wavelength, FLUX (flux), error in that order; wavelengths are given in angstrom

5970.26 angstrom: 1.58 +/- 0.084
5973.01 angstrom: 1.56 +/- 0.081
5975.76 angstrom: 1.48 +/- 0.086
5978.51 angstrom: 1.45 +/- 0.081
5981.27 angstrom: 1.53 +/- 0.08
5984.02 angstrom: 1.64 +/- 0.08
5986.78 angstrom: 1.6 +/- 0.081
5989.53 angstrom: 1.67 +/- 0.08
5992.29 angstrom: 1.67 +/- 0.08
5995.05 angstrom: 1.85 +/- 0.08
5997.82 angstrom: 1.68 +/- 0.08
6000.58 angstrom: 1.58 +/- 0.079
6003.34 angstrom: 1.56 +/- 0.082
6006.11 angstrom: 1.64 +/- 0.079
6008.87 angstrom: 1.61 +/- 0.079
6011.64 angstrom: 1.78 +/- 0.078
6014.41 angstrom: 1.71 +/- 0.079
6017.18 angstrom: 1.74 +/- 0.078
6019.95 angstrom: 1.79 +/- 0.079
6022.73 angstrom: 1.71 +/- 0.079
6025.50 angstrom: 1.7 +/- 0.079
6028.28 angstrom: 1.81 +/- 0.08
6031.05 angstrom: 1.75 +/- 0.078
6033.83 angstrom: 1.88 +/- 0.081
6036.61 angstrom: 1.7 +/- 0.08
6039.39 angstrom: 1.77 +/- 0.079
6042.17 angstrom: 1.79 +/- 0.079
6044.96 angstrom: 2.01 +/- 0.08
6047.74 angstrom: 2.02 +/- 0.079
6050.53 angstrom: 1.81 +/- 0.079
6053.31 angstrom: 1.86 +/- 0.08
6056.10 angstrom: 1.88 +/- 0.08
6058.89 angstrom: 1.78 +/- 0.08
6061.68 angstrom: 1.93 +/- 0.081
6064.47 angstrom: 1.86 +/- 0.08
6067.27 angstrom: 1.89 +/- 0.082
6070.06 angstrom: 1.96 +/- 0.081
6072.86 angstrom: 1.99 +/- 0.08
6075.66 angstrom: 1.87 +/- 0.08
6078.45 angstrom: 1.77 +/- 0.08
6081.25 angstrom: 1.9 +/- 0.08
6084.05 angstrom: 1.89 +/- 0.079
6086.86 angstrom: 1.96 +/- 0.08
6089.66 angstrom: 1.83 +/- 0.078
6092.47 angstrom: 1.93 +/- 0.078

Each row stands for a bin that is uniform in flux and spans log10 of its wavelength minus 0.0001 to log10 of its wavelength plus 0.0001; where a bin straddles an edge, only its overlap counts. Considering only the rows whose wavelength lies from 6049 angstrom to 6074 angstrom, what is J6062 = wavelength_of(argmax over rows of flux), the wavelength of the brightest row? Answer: 6072.86 angstrom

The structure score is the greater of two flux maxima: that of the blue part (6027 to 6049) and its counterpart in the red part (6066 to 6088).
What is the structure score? 2.02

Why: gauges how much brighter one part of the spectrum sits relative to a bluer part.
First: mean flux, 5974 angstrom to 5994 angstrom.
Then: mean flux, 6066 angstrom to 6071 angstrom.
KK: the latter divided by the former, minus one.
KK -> 0.22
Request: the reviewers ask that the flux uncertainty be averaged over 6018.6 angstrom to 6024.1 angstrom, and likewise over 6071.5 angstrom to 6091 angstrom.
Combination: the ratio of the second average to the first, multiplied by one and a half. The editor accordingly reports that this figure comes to 1.51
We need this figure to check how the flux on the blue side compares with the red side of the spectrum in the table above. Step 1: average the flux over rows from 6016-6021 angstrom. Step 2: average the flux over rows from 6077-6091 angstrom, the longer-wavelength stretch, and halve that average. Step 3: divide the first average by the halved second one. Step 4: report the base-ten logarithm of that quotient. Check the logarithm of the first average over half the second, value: 0.276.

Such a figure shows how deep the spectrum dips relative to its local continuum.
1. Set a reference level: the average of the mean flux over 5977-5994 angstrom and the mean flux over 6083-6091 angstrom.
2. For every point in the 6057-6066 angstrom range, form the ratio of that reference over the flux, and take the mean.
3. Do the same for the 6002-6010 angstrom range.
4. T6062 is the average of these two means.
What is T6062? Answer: 1.01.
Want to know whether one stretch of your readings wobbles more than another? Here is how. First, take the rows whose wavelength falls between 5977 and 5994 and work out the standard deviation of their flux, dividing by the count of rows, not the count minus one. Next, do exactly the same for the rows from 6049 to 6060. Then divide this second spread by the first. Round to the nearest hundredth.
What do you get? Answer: 0.49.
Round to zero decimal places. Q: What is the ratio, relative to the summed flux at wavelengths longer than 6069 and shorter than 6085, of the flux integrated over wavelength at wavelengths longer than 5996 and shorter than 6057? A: 9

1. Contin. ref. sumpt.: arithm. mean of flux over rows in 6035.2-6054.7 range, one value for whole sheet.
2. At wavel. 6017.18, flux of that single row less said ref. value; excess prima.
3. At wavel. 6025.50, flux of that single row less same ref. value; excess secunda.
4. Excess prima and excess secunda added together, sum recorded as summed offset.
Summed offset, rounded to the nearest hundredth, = -0.26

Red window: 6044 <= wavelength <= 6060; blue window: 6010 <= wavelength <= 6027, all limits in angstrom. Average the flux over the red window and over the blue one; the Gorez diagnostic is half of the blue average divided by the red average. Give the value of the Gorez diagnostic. 0.459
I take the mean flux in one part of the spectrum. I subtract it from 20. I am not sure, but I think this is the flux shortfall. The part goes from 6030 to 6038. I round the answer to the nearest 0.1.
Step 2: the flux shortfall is 18.2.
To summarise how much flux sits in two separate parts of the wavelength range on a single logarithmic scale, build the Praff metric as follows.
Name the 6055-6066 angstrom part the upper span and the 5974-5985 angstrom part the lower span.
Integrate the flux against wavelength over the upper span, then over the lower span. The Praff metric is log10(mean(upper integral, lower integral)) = 1.27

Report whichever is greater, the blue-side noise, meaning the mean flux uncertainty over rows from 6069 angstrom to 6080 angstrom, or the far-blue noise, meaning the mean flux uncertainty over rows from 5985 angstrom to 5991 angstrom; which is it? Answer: 0.0805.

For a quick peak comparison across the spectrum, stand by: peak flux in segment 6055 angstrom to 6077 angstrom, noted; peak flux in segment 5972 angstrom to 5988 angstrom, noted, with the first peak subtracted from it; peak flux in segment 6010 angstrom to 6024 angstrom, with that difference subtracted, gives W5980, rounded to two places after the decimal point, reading 2.14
